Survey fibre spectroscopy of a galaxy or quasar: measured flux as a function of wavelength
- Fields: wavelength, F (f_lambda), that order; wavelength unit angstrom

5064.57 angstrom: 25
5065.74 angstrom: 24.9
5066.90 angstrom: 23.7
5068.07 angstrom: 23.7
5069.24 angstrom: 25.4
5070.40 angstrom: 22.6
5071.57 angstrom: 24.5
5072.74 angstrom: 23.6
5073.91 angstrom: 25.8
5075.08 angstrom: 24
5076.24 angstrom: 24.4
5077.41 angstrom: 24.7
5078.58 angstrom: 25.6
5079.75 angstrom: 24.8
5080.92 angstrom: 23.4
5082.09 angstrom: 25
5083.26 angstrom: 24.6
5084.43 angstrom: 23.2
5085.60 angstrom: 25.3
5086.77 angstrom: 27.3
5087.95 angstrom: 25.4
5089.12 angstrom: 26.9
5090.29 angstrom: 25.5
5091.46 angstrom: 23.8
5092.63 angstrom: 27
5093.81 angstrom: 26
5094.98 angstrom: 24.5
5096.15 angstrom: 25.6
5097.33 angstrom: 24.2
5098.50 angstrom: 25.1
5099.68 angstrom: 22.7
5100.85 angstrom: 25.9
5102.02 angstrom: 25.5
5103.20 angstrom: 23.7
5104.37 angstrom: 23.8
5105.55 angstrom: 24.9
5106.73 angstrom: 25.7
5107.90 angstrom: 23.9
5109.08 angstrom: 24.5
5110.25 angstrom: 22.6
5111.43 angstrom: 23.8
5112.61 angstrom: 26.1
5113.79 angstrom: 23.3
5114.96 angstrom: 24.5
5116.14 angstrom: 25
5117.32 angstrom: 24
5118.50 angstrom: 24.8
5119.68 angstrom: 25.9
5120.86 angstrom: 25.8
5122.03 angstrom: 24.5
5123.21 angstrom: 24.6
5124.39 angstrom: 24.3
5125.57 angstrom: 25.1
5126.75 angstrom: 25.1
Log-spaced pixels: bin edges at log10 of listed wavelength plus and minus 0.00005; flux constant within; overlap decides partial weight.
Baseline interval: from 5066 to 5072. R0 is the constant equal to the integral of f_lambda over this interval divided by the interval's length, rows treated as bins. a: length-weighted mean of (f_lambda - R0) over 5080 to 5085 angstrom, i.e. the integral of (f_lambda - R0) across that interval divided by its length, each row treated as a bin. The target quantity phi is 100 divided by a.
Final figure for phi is 1548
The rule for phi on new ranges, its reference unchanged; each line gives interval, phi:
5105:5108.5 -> 126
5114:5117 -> 216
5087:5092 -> 66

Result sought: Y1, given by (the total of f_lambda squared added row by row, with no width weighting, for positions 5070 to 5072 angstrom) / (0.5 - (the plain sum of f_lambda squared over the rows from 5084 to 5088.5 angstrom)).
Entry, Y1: -0.4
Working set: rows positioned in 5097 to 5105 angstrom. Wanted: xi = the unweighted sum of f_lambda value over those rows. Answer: 171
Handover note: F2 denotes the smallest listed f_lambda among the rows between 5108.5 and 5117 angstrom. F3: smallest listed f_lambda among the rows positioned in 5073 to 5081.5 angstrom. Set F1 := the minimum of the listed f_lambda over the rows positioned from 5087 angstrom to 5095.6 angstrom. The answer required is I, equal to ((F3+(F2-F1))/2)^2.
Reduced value 123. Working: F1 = 23.8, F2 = 22.6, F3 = 23.4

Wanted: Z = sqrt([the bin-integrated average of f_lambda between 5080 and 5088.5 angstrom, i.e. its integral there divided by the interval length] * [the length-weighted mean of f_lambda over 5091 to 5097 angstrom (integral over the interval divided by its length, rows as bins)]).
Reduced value 25.1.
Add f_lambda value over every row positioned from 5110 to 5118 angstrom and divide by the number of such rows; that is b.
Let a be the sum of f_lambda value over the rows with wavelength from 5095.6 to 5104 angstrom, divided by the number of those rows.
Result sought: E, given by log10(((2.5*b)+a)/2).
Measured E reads 1.629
